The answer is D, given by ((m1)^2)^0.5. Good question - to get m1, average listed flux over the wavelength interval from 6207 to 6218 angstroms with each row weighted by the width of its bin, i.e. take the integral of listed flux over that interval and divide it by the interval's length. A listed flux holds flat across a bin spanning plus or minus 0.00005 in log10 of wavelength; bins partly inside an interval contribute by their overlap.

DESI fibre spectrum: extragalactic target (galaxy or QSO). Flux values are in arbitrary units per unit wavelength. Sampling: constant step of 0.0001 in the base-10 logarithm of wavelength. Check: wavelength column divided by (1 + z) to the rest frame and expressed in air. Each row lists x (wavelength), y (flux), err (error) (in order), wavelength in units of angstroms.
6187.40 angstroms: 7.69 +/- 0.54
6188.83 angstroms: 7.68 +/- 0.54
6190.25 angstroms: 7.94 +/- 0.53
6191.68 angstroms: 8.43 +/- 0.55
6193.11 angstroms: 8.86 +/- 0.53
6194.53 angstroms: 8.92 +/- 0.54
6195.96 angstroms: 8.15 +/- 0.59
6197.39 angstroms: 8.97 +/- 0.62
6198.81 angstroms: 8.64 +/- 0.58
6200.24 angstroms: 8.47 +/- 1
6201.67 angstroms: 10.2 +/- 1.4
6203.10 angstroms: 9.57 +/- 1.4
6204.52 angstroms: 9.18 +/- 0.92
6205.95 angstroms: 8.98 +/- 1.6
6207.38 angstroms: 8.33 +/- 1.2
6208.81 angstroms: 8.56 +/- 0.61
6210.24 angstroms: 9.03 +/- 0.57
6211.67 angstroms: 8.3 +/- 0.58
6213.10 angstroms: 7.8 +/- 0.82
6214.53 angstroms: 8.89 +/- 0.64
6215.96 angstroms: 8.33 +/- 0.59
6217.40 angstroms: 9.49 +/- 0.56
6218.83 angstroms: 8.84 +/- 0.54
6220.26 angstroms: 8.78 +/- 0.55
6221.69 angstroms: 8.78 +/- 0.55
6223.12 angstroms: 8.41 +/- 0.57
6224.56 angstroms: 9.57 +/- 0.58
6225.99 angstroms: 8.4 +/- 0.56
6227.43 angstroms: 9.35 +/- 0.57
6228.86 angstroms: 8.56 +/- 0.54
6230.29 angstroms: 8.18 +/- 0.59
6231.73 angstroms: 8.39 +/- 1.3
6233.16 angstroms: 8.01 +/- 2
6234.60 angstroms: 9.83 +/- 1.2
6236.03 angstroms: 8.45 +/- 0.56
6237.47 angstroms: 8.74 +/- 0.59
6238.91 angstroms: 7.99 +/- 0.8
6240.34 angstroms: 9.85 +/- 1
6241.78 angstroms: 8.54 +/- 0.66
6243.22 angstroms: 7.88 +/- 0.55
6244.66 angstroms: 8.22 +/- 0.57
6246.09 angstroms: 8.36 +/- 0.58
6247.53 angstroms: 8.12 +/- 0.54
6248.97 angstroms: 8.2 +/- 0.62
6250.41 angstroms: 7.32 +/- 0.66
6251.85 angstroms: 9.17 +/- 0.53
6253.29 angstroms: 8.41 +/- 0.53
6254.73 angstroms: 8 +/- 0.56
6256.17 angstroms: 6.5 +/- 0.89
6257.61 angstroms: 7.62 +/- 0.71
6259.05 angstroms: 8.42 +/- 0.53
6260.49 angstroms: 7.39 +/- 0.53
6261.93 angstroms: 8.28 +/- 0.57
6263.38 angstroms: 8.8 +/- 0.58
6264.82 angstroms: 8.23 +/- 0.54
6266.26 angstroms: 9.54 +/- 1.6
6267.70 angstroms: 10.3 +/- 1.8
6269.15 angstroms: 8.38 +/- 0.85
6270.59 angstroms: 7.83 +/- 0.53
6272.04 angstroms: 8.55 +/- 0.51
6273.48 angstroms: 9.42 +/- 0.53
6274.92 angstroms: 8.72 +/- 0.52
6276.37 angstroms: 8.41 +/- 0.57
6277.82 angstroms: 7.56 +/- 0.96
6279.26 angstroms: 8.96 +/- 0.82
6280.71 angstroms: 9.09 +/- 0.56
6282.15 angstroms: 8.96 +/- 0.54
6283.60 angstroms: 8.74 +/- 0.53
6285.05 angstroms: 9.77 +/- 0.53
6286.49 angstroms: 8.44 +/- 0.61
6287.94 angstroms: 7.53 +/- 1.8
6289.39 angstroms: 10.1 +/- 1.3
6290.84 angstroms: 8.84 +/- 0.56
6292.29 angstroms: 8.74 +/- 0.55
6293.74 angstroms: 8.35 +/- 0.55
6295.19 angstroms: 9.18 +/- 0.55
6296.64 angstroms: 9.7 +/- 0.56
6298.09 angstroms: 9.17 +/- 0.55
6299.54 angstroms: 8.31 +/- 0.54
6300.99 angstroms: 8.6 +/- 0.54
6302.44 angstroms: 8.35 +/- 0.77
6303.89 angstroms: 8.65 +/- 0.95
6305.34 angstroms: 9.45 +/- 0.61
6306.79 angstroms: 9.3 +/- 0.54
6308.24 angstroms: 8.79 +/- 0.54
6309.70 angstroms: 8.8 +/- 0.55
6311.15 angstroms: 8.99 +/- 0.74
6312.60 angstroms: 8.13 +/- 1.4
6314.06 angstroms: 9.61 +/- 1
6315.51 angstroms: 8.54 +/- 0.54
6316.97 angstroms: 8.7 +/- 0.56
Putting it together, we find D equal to 8.6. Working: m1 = 8.58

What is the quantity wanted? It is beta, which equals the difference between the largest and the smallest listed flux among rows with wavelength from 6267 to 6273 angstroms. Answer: 2.5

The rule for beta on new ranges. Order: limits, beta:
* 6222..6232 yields 1.4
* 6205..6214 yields 1.2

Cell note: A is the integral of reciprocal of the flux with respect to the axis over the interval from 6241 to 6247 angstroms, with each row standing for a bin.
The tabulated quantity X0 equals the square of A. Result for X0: 0.53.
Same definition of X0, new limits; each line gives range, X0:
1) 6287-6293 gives 0.47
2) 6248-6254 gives 0.53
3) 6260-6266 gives 0.53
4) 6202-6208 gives 0.44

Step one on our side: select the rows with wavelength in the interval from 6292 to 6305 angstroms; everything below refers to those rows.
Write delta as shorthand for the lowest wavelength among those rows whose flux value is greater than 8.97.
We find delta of 6295.19 angstroms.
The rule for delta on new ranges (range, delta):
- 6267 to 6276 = 6267.70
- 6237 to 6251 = 6240.34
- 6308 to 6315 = 6311.15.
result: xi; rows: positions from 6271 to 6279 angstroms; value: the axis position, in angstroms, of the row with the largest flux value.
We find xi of 6273.48 angstroms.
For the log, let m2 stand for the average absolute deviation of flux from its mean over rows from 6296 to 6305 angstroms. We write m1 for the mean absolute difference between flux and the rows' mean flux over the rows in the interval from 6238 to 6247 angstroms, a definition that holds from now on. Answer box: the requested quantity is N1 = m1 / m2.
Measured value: 1.13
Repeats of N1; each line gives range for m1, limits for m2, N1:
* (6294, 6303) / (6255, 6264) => 0.70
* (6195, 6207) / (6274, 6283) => 1.12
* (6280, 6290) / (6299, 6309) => 1.77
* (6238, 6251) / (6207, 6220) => 1.08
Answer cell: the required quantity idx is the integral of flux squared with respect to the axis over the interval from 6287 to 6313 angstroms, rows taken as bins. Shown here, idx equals 2040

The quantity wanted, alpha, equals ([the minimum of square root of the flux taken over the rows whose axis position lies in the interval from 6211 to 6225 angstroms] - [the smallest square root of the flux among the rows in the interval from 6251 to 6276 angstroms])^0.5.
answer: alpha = 0.49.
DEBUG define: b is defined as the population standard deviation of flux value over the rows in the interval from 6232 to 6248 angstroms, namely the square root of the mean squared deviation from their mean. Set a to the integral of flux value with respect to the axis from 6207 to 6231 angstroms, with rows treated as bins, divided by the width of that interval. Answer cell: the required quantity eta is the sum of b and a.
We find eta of 9.35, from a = 8.7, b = 0.66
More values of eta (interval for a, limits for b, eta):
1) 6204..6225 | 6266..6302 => 9.43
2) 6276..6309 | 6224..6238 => 9.42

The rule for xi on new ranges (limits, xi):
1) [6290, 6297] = 6296.64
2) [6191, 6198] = 6197.39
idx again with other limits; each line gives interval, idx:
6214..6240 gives 1992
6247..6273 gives 1806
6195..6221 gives 2025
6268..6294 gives 1989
